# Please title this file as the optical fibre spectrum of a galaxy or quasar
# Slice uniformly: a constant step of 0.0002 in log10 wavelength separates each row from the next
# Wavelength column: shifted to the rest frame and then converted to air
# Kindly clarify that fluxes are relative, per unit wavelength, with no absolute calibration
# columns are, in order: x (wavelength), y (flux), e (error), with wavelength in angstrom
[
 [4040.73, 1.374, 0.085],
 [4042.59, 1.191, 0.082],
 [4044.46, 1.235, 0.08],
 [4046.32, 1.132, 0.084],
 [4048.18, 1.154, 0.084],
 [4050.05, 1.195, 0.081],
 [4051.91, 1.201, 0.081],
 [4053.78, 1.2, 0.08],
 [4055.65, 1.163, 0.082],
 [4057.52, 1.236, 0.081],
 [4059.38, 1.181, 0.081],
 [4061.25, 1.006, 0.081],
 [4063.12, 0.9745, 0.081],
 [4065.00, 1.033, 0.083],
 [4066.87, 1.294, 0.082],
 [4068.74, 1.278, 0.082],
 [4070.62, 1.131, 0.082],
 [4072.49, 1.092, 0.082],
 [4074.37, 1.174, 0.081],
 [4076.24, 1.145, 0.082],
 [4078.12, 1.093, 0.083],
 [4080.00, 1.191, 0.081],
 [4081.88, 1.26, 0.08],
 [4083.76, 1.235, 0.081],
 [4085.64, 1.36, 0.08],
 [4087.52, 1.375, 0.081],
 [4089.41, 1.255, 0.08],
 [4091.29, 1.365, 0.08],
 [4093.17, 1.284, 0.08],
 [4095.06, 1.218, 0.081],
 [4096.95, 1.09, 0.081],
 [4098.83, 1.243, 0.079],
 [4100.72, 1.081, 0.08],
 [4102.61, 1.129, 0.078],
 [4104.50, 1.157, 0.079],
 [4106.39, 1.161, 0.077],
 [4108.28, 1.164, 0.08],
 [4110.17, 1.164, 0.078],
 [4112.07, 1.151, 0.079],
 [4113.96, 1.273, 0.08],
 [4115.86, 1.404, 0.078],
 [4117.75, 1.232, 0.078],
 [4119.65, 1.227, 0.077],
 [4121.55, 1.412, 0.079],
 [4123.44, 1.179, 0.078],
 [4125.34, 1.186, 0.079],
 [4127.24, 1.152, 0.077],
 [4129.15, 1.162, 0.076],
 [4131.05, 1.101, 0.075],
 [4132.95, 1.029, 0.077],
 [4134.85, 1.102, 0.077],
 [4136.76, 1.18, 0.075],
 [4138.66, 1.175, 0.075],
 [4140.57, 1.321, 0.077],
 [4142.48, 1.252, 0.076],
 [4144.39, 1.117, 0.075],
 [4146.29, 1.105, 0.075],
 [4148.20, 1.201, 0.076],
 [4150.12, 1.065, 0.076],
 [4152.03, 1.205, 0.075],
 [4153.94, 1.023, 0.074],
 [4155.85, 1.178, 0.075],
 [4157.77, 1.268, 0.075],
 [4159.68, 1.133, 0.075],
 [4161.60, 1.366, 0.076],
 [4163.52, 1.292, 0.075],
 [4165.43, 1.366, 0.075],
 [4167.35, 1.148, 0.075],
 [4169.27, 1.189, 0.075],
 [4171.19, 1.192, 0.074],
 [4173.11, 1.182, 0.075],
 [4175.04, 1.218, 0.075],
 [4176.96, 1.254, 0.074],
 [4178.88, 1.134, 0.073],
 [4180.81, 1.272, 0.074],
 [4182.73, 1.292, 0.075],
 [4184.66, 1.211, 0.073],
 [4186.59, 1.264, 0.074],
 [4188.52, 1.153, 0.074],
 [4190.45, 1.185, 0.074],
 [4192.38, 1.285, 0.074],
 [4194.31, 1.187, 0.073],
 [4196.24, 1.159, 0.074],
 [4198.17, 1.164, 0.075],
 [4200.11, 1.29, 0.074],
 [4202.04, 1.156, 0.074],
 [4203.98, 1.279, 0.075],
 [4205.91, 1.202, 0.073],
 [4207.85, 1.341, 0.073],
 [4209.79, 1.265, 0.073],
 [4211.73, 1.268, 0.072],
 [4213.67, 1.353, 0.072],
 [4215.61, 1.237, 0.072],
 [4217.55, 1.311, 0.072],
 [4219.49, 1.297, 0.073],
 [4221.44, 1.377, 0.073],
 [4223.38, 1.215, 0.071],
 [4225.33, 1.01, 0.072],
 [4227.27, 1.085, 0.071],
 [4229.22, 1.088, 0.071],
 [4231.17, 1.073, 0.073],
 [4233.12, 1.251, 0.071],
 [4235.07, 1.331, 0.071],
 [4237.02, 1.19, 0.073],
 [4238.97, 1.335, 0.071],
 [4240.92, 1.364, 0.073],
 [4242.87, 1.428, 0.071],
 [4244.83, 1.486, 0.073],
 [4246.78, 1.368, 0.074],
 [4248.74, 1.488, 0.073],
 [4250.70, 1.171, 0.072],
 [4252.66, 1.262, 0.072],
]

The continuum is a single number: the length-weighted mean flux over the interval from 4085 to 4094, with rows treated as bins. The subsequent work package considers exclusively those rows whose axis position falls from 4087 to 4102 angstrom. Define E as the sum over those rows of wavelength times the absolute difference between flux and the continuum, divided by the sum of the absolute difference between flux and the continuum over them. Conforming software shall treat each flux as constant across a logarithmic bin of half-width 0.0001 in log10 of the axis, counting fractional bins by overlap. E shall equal 4096.4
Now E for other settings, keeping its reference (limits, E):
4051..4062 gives 4057.5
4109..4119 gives 4113.2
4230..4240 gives 4233.3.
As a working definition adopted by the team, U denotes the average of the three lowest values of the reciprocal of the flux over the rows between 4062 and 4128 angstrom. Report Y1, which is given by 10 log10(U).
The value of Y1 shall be -1.45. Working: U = 0.72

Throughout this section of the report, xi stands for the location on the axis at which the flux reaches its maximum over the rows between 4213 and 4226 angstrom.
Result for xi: 4221.44 angstrom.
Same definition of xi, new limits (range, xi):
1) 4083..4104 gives 4087.52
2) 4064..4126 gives 4121.55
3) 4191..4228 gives 4221.44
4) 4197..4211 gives 4207.85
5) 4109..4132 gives 4121.55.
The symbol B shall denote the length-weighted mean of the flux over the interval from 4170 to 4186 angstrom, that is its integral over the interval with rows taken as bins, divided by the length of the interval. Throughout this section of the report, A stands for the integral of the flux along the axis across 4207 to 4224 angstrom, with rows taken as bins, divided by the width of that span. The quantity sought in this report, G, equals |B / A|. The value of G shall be 0.94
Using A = 1.30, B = 1.22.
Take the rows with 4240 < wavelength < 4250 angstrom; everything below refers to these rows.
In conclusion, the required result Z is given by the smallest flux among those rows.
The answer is 1.364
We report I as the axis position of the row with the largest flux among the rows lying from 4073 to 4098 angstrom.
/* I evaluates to 4087.52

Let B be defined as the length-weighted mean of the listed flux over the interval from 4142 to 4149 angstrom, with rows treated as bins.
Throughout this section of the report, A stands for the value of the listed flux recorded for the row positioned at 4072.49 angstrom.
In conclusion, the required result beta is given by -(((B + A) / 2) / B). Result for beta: -0.97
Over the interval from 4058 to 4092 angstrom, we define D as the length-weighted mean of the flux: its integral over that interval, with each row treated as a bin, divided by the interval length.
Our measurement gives 1.19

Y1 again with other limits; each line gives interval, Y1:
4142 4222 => -1.37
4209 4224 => -1.29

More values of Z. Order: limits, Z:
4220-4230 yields 1.01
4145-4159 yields 1.023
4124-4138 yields 1.029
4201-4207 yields 1.156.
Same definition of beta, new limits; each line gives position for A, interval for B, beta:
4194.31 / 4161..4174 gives -0.98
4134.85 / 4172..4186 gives -0.95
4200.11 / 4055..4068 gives -1.07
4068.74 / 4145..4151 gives -1.07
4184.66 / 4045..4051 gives -1.02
